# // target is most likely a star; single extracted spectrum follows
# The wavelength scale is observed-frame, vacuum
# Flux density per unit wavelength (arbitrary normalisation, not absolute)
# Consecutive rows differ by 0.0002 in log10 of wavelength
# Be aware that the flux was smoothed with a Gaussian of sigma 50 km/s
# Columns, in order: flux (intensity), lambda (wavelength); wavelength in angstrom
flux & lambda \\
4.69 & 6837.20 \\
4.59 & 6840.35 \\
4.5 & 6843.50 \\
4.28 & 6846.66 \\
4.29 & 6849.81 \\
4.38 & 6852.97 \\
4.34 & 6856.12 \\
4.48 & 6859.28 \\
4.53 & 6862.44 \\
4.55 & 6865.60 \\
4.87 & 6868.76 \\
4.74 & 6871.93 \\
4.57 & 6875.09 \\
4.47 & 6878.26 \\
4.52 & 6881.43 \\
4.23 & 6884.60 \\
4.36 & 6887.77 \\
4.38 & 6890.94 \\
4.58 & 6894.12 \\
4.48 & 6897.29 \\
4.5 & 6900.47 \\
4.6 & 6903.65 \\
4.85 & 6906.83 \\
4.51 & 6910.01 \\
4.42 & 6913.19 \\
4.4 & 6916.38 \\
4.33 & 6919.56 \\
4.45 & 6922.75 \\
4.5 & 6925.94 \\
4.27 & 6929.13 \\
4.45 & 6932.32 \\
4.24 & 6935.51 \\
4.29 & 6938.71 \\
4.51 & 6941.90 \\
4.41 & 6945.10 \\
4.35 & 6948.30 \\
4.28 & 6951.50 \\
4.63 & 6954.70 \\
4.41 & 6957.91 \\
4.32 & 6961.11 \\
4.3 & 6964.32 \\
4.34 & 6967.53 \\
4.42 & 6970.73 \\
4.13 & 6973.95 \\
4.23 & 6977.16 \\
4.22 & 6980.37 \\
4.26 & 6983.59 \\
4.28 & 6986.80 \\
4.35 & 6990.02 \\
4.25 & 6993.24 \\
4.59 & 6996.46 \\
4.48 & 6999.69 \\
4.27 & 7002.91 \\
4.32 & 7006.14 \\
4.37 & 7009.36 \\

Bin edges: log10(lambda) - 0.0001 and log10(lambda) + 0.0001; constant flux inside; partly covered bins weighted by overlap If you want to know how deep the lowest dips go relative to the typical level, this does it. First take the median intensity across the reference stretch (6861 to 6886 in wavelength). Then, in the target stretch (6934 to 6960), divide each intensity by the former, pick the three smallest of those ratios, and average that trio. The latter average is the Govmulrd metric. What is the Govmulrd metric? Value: 0.941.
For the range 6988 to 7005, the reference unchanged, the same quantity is 0.945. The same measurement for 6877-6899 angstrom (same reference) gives 0.952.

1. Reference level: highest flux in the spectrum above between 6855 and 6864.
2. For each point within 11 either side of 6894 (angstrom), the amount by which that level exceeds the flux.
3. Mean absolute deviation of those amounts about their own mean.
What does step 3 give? 0.106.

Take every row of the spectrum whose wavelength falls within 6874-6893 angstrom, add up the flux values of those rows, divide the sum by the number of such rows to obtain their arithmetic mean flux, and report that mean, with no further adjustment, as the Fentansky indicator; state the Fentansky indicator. 4.42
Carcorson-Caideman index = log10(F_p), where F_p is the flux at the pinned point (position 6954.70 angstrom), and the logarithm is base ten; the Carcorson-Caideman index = 0.666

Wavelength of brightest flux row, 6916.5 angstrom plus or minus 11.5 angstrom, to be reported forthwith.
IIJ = 6906.83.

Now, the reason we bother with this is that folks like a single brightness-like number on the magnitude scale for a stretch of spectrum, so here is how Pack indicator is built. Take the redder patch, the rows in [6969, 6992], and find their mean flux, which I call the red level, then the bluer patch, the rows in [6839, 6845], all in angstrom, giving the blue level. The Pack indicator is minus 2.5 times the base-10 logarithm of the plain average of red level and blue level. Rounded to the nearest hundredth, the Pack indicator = -1.61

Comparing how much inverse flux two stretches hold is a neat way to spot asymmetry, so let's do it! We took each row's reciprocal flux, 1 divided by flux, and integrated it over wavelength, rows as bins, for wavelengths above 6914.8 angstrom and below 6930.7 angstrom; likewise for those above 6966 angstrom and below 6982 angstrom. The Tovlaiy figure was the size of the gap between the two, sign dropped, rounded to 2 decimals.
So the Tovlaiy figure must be 0.13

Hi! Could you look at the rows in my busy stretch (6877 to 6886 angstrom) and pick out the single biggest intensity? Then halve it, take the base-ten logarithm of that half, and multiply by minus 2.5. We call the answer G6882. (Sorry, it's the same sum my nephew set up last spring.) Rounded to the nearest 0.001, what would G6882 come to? -0.885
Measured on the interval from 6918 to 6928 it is -0.880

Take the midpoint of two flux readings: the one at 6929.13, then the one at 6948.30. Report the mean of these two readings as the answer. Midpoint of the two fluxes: 4.31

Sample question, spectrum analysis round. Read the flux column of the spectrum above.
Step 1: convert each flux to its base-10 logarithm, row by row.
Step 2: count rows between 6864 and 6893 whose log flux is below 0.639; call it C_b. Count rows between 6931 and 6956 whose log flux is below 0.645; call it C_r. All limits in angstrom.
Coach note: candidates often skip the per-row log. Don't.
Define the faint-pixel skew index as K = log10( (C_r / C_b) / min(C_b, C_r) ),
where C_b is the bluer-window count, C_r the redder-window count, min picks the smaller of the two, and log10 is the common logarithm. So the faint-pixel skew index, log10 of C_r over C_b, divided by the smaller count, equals 0.7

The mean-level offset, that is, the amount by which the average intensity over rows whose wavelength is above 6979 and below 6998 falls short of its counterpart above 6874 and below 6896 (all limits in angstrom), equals 0.12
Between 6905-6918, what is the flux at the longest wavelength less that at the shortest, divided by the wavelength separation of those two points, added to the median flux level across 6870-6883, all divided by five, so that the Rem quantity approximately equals 0.900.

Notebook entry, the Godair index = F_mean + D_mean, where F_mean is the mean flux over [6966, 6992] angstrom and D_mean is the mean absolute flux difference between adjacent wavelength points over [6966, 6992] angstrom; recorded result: 4.37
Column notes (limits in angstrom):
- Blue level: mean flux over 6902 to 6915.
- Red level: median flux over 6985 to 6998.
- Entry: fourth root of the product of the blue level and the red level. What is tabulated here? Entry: 2.11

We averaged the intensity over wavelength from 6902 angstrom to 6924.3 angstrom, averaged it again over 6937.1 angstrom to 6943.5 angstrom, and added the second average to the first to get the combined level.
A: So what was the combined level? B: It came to 8.91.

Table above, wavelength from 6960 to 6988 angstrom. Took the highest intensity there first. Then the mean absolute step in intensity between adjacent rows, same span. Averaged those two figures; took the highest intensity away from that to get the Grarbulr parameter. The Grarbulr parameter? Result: -2.17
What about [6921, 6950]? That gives -2.19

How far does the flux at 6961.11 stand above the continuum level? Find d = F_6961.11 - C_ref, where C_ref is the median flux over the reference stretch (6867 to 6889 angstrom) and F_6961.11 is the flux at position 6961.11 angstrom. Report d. -0.20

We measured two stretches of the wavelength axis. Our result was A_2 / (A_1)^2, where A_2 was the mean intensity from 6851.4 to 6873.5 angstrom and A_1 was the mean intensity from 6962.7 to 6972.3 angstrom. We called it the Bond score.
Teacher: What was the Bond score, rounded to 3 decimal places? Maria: 0.240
